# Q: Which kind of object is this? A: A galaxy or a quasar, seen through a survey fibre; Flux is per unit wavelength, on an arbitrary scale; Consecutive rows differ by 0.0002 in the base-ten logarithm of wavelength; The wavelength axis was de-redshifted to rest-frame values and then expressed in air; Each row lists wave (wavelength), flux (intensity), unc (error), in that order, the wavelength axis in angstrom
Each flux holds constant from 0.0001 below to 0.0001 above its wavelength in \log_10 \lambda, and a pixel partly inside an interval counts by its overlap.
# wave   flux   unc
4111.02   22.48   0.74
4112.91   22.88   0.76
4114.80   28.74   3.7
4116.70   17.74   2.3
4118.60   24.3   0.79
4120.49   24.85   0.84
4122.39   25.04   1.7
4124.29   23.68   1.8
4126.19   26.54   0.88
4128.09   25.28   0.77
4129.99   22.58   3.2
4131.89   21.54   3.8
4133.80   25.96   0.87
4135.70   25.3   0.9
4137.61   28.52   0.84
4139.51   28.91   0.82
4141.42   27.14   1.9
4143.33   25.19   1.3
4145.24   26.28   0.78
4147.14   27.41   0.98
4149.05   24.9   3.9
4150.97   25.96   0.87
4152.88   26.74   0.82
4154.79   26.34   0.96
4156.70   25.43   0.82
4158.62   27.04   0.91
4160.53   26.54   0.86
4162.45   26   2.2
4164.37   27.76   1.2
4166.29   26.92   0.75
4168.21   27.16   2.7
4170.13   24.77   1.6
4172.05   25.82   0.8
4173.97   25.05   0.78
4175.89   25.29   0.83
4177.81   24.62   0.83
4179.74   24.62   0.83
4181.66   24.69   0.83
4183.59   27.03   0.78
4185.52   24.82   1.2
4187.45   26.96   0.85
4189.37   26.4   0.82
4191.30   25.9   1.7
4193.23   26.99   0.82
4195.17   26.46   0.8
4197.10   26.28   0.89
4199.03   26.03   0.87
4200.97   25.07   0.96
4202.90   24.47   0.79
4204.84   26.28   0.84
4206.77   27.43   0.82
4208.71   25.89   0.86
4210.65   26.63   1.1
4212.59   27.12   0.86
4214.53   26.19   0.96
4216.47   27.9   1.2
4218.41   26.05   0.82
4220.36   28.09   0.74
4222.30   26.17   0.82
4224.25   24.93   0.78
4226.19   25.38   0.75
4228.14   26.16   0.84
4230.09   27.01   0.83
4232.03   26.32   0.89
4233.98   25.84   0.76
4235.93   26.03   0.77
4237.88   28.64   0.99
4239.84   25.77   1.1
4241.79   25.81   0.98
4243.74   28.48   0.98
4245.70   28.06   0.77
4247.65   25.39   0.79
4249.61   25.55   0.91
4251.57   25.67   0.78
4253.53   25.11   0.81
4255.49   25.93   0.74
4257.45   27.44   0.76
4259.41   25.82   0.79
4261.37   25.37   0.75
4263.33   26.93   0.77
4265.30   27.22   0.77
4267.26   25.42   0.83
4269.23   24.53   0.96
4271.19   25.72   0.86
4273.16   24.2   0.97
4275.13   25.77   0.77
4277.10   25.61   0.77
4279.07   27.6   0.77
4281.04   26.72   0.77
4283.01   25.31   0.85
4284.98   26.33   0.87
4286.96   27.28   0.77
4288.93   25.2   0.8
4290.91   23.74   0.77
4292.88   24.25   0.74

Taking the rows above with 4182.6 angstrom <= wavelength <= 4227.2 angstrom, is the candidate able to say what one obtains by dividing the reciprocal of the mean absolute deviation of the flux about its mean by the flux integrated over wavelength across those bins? 0.0012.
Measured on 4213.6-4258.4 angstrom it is 0.0009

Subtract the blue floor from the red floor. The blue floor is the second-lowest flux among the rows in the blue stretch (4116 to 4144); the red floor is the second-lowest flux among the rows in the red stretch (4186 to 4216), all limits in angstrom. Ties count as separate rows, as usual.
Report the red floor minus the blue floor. 3.5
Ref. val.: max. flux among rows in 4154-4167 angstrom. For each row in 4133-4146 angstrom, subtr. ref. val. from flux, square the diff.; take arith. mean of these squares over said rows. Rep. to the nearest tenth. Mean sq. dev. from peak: 2.9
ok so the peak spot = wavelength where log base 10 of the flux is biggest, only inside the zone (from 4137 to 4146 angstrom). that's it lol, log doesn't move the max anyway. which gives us 4139.51 angstrom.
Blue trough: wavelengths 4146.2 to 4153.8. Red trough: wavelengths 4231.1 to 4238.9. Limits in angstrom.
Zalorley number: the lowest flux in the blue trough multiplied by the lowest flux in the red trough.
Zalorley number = 643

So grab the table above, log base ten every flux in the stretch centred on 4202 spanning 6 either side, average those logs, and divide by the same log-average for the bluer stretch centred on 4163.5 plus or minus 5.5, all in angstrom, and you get 0.99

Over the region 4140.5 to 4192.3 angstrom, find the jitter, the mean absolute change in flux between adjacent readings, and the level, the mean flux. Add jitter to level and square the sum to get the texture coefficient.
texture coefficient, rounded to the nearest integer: 735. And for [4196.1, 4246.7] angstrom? 764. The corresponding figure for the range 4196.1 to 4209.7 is 728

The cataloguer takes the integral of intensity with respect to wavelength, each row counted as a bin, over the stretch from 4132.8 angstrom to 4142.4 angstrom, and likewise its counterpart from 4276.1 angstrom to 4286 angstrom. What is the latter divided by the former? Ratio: 1.00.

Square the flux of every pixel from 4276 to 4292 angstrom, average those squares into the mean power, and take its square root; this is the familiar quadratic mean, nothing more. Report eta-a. 26.0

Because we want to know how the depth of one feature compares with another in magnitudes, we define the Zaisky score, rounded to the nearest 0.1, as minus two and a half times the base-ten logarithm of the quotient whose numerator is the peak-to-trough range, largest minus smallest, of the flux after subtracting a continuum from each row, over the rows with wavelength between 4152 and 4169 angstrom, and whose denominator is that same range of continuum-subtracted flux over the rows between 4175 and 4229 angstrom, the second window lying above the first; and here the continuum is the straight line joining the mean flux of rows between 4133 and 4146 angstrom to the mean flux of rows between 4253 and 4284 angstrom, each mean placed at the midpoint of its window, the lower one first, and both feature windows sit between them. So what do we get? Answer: 0.5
